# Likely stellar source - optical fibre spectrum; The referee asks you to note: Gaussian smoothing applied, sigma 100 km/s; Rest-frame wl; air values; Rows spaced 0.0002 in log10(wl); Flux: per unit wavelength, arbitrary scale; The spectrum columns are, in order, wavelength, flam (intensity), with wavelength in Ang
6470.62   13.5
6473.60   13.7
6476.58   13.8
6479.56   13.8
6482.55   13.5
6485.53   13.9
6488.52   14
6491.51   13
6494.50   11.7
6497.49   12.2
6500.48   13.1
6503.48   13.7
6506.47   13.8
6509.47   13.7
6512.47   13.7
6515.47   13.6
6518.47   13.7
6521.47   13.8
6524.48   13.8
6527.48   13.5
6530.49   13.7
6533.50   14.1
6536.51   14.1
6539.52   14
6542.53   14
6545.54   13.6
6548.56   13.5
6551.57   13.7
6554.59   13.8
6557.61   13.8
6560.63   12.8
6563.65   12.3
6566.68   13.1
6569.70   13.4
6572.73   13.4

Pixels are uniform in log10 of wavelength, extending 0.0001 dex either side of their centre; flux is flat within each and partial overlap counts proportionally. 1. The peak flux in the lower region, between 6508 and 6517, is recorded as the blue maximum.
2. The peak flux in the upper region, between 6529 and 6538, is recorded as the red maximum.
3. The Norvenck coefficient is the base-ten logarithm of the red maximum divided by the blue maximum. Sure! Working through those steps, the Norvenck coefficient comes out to 0.012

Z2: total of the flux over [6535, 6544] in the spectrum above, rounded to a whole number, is 42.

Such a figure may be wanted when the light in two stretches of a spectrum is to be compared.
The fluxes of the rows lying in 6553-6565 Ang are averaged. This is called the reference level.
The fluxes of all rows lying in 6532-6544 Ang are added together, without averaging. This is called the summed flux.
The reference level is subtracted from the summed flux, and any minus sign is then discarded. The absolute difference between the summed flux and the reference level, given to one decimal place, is 43.0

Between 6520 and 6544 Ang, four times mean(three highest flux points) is 56.27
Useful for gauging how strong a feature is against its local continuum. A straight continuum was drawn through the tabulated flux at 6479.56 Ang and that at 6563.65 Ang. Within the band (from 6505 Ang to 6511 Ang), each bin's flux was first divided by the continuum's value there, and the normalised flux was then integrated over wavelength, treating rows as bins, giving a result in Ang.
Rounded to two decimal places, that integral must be 6.20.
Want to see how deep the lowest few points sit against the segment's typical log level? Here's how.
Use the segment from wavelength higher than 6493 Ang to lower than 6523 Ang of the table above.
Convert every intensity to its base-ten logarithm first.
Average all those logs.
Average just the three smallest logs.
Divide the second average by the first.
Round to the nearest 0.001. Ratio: 0.971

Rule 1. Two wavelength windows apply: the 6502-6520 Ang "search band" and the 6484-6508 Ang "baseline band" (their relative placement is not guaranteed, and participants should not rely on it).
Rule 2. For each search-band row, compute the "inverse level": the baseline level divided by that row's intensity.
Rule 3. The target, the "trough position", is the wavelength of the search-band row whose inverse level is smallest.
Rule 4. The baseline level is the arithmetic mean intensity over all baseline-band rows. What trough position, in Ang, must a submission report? 6506.47 Ang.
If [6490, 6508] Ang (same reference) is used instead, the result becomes 6506.47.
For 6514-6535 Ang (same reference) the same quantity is 6533.50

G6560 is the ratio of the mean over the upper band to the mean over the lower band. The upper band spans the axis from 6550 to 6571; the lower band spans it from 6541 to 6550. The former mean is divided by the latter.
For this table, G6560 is 0.97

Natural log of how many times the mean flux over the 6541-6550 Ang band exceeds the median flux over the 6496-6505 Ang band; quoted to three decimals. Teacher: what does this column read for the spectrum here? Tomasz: 0.045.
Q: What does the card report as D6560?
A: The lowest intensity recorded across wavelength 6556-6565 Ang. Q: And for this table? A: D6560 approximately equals 12.3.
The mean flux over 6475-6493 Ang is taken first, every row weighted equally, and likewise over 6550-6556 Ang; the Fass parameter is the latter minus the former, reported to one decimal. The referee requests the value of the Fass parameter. 0.1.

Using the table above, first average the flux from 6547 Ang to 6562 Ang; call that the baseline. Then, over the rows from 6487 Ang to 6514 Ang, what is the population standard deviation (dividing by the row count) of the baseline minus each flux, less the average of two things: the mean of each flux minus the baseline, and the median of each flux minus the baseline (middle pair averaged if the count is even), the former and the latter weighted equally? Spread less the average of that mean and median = 0.8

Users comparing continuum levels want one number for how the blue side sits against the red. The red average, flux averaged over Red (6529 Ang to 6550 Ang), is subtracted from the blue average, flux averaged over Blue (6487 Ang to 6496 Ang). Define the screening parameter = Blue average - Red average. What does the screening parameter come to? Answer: -1.0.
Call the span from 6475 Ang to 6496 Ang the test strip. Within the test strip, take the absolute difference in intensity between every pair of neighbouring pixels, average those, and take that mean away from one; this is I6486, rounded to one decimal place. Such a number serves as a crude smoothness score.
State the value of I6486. 0.5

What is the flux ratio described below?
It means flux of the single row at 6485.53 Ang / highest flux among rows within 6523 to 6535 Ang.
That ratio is 0.986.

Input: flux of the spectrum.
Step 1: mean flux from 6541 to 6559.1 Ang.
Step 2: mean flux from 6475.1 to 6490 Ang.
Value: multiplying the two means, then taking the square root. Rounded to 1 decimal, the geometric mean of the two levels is 13.8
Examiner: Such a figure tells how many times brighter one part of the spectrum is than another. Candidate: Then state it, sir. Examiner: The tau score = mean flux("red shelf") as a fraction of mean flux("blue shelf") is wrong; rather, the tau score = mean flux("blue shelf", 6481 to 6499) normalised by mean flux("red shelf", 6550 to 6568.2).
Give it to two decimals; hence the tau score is 0.98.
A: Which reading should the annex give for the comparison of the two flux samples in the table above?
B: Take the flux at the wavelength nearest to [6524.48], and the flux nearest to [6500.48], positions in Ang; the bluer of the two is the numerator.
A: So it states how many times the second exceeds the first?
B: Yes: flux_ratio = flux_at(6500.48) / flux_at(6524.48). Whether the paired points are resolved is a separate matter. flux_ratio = 0.95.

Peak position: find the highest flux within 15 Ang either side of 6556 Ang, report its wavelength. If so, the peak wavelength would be 6542.53 Ang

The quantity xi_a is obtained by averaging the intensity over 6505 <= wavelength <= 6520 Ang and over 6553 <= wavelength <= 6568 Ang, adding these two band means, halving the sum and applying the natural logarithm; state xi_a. 2.597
